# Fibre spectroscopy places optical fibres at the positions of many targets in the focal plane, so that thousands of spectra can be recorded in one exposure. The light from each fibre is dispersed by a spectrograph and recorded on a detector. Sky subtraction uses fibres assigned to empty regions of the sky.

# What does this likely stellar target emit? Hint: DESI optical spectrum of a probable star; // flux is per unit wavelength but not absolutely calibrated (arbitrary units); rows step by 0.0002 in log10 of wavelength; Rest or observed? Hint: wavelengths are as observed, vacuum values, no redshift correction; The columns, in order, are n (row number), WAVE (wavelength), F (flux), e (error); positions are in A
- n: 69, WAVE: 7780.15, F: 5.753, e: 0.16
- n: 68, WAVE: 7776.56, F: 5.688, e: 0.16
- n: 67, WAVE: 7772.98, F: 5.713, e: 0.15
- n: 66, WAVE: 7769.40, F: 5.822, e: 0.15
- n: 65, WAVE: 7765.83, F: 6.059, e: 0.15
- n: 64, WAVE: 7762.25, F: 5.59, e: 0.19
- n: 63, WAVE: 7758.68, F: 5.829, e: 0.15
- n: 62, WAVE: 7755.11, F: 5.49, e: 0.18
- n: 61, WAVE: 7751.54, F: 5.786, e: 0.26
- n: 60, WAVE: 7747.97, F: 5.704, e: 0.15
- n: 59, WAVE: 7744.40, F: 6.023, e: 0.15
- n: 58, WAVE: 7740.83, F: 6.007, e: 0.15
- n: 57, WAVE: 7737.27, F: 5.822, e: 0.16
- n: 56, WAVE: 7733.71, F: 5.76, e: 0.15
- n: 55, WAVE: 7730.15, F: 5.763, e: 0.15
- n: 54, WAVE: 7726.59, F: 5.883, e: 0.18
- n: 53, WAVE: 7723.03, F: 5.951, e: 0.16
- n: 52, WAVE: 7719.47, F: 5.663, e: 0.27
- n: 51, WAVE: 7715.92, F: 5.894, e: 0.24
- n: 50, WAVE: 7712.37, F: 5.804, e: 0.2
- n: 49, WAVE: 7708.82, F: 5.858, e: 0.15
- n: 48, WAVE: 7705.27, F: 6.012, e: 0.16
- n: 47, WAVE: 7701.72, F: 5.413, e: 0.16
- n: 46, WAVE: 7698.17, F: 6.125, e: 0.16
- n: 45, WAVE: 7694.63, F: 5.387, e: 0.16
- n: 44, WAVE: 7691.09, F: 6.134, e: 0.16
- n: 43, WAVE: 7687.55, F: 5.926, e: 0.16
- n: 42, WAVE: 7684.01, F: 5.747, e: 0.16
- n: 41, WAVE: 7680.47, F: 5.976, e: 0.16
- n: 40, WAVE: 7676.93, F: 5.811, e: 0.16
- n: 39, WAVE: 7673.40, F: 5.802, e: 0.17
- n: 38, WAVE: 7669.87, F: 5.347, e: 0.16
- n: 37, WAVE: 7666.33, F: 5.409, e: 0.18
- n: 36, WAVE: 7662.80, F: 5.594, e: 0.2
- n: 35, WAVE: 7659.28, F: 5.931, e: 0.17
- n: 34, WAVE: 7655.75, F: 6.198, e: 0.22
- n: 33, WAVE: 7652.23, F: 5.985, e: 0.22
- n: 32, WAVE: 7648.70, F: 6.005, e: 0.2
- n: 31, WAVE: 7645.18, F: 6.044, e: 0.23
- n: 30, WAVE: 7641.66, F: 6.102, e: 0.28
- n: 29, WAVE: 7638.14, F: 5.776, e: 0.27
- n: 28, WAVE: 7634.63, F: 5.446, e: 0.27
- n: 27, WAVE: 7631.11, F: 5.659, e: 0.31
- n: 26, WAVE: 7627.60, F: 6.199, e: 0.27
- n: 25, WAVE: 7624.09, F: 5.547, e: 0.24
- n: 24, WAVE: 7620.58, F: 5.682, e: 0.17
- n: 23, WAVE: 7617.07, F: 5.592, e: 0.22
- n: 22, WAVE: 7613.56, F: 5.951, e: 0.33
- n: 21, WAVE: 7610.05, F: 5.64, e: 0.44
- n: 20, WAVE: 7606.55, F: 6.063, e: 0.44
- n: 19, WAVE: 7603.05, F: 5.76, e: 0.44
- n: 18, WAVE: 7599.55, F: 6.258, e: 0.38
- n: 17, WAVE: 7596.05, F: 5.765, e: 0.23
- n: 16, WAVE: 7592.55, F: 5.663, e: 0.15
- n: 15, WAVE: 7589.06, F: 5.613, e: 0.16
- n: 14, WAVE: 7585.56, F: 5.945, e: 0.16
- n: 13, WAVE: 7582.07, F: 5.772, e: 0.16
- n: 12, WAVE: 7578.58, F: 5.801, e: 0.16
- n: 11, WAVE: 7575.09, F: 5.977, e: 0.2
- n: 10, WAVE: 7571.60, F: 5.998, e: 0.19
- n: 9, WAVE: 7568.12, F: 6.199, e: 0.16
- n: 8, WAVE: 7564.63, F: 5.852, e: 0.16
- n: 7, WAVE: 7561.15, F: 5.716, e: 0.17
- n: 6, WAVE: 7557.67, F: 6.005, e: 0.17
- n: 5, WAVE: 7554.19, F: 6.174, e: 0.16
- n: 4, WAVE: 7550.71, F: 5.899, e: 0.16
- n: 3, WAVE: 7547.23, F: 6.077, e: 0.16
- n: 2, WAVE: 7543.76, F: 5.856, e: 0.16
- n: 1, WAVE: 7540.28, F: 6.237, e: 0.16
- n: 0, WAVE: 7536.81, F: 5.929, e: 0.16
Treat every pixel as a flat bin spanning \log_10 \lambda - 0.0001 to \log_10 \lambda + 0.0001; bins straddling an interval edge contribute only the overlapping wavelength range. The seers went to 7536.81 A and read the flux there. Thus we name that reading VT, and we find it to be 5.929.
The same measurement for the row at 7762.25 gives 5.59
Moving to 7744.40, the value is 6.023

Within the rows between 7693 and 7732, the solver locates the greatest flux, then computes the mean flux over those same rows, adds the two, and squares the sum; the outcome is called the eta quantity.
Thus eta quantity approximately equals 142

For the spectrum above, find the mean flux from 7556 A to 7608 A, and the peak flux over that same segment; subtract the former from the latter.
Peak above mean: 0.366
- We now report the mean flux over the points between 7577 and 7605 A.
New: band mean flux 5.82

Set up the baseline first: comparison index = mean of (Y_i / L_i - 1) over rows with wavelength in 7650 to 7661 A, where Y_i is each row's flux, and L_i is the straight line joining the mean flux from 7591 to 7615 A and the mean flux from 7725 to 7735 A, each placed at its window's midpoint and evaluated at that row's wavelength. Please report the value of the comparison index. 0.033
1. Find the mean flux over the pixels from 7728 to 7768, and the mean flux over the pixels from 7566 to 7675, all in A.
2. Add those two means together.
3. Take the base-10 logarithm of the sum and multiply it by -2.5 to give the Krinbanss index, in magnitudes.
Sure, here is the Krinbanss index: -2.66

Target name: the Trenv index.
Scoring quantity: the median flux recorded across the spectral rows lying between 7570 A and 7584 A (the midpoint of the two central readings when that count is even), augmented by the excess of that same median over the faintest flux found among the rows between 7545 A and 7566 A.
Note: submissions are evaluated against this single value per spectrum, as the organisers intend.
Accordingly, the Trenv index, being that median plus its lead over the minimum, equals 6.06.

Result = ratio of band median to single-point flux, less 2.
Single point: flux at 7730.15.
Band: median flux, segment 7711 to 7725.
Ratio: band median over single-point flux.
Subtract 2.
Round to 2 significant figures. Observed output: -0.99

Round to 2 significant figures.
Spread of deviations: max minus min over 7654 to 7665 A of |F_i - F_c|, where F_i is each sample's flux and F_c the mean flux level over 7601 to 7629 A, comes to 0.27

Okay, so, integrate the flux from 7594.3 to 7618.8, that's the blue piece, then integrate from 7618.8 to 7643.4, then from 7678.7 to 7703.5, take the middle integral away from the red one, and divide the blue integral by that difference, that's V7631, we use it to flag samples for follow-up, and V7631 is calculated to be 66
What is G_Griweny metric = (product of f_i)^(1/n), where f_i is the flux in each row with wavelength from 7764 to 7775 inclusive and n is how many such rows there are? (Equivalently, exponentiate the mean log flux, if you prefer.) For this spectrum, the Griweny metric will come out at 5.86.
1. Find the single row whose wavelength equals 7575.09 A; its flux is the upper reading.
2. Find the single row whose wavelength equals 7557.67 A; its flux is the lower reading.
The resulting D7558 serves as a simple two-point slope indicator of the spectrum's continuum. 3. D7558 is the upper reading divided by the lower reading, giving 1.00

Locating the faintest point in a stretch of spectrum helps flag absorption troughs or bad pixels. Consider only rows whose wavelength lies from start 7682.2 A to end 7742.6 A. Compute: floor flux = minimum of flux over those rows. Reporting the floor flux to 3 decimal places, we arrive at 5.387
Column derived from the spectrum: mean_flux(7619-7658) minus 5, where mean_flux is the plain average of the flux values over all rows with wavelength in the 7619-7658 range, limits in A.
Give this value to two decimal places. 0.88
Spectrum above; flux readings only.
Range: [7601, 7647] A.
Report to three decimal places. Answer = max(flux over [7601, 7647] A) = 6.199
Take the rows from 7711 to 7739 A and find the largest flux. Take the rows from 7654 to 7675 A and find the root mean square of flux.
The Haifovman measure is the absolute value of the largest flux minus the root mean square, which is 0.23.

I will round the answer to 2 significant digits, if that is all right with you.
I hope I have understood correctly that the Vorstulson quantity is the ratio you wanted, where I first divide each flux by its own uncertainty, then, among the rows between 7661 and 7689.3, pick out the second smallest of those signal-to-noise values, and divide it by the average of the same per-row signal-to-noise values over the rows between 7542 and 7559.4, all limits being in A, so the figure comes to 0.81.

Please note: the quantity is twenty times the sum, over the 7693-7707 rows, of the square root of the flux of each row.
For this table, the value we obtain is 191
